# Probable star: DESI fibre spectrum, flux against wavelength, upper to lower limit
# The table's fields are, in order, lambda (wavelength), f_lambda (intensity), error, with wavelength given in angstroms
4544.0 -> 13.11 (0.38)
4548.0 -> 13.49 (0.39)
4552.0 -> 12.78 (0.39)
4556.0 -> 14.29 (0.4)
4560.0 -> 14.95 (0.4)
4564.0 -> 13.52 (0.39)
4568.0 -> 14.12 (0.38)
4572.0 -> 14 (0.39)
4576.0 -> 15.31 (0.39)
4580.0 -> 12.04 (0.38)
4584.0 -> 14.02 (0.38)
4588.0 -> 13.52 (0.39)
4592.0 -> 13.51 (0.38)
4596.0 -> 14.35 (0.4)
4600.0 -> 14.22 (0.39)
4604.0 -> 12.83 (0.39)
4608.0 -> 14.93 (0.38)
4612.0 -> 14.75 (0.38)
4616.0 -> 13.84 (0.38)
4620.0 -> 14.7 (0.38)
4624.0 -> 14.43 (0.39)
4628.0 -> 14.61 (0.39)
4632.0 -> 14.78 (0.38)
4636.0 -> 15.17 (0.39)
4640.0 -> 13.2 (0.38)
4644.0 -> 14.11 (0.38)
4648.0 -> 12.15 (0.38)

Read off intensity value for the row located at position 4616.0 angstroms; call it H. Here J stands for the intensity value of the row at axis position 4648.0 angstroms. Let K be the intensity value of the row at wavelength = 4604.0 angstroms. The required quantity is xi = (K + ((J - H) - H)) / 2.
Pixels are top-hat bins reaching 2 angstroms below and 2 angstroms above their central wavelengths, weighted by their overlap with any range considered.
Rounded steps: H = 13.84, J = 12.15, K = 12.83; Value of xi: -1.35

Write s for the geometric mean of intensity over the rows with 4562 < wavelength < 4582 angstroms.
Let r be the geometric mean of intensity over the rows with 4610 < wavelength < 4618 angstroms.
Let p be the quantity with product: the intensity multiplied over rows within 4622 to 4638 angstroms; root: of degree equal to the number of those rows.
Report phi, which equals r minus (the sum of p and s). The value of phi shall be -14.21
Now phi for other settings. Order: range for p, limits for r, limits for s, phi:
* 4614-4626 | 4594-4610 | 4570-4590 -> -13.99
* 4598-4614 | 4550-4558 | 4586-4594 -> -14.16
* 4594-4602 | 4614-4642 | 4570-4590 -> -13.65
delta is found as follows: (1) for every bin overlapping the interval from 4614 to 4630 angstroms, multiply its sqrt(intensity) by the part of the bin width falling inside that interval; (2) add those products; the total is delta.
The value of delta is 60.7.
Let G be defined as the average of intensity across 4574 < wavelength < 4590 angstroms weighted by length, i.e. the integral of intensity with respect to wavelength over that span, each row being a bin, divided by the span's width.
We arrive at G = 13.7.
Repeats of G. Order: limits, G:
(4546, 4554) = 13.1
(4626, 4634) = 14.7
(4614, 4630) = 14.4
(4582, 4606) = 13.7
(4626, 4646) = 14.4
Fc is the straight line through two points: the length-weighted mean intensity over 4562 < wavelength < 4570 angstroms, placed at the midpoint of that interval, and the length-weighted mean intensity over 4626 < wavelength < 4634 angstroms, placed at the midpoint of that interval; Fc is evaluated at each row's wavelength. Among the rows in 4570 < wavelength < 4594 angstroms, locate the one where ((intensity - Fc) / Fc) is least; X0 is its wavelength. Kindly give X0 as 4580.0 angstroms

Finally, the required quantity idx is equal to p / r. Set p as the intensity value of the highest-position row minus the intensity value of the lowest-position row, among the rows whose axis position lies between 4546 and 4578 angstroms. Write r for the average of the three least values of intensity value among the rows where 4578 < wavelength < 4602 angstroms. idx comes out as 0.140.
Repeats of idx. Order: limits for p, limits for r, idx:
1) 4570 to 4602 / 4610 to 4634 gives 0.015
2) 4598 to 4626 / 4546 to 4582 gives 0.016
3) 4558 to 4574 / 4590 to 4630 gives -0.071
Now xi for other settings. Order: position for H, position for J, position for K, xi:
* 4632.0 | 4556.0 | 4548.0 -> -0.89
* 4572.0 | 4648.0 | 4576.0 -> -0.27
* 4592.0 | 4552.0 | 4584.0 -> -0.11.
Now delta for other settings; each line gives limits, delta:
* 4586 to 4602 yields 59.6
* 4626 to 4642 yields 60.8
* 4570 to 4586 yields 59.5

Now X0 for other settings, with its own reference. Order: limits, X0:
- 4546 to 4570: 4552.0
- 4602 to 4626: 4604.0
